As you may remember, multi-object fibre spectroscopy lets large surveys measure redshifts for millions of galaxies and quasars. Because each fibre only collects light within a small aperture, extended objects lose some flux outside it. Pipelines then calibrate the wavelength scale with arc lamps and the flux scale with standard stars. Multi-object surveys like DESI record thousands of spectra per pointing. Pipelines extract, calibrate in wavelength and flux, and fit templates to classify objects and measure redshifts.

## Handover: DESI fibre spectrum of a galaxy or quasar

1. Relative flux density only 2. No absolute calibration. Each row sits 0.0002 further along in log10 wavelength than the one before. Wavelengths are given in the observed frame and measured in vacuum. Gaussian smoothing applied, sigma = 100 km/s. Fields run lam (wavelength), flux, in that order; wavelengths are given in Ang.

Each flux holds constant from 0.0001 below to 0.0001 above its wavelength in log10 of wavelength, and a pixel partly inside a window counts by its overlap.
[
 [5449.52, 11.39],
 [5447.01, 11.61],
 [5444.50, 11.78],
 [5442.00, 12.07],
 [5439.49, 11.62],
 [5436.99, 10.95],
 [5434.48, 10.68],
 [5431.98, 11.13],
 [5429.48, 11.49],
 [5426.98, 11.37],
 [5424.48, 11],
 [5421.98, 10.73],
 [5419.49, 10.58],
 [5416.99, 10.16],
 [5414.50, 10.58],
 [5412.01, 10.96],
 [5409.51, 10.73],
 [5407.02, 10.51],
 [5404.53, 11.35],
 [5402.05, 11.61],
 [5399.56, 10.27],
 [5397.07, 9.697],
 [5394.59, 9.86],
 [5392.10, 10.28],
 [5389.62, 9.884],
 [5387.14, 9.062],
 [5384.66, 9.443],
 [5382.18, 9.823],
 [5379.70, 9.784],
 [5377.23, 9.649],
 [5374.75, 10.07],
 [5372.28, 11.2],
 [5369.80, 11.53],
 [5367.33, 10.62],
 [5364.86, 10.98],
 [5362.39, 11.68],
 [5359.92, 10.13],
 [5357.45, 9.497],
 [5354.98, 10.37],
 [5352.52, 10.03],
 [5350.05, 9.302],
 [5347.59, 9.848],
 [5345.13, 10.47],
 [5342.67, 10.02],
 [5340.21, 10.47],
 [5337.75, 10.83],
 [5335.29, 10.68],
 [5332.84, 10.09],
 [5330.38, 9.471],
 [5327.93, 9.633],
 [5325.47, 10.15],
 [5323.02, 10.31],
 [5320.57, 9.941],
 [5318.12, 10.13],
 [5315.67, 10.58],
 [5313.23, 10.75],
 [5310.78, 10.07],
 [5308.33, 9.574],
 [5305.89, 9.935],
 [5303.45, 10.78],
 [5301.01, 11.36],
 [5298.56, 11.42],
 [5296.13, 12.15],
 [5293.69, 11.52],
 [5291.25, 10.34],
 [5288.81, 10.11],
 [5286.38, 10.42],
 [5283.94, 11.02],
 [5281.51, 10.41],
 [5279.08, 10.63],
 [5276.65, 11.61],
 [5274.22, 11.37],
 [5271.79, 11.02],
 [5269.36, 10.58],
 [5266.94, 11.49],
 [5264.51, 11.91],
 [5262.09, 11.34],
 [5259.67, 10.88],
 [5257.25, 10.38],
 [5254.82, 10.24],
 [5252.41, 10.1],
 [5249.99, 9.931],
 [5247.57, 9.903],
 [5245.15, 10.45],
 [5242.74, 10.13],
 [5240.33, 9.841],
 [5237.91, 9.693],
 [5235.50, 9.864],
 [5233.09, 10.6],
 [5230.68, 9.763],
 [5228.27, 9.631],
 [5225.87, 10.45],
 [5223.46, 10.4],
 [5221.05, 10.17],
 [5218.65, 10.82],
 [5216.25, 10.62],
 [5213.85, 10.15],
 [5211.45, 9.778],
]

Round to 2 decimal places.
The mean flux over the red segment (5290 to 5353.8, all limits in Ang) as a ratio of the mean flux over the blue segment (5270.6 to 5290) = 0.96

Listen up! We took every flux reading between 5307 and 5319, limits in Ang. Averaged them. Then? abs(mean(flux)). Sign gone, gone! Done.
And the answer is 10.2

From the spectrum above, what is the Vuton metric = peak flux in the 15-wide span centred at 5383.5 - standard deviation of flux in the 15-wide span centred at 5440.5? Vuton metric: 9.4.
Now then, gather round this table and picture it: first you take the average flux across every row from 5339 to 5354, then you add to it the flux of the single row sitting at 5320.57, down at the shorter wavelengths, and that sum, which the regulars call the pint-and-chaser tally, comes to 20.0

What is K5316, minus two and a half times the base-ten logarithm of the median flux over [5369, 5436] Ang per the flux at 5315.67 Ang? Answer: 0.00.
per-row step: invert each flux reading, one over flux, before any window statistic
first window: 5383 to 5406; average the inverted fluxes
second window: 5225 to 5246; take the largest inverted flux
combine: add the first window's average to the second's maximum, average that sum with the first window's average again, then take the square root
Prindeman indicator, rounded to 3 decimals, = 0.388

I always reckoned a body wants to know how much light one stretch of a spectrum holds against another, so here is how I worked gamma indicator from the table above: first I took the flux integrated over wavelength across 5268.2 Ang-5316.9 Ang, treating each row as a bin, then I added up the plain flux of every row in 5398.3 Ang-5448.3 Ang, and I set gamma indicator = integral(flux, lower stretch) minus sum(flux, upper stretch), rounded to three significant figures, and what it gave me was 304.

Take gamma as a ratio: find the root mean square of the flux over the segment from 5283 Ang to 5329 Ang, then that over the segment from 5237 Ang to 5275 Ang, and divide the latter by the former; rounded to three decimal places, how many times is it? 1.004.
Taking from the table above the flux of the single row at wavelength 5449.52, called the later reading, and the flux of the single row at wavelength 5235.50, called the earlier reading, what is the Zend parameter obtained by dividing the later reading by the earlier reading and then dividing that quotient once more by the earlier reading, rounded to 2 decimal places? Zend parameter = 0.12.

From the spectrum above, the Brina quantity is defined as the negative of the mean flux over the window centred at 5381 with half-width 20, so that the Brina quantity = -10.2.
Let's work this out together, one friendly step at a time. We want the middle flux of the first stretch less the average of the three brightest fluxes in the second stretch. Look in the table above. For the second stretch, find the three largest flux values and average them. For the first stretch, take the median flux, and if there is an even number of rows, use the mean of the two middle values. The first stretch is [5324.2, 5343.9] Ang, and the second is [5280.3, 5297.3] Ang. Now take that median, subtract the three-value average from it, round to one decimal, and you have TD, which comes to -1.4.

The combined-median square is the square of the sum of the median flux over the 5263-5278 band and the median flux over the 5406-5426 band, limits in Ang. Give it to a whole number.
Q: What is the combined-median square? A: 488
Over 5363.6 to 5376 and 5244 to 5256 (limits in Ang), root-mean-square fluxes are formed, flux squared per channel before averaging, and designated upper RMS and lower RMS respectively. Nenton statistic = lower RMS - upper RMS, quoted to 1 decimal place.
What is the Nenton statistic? -0.8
